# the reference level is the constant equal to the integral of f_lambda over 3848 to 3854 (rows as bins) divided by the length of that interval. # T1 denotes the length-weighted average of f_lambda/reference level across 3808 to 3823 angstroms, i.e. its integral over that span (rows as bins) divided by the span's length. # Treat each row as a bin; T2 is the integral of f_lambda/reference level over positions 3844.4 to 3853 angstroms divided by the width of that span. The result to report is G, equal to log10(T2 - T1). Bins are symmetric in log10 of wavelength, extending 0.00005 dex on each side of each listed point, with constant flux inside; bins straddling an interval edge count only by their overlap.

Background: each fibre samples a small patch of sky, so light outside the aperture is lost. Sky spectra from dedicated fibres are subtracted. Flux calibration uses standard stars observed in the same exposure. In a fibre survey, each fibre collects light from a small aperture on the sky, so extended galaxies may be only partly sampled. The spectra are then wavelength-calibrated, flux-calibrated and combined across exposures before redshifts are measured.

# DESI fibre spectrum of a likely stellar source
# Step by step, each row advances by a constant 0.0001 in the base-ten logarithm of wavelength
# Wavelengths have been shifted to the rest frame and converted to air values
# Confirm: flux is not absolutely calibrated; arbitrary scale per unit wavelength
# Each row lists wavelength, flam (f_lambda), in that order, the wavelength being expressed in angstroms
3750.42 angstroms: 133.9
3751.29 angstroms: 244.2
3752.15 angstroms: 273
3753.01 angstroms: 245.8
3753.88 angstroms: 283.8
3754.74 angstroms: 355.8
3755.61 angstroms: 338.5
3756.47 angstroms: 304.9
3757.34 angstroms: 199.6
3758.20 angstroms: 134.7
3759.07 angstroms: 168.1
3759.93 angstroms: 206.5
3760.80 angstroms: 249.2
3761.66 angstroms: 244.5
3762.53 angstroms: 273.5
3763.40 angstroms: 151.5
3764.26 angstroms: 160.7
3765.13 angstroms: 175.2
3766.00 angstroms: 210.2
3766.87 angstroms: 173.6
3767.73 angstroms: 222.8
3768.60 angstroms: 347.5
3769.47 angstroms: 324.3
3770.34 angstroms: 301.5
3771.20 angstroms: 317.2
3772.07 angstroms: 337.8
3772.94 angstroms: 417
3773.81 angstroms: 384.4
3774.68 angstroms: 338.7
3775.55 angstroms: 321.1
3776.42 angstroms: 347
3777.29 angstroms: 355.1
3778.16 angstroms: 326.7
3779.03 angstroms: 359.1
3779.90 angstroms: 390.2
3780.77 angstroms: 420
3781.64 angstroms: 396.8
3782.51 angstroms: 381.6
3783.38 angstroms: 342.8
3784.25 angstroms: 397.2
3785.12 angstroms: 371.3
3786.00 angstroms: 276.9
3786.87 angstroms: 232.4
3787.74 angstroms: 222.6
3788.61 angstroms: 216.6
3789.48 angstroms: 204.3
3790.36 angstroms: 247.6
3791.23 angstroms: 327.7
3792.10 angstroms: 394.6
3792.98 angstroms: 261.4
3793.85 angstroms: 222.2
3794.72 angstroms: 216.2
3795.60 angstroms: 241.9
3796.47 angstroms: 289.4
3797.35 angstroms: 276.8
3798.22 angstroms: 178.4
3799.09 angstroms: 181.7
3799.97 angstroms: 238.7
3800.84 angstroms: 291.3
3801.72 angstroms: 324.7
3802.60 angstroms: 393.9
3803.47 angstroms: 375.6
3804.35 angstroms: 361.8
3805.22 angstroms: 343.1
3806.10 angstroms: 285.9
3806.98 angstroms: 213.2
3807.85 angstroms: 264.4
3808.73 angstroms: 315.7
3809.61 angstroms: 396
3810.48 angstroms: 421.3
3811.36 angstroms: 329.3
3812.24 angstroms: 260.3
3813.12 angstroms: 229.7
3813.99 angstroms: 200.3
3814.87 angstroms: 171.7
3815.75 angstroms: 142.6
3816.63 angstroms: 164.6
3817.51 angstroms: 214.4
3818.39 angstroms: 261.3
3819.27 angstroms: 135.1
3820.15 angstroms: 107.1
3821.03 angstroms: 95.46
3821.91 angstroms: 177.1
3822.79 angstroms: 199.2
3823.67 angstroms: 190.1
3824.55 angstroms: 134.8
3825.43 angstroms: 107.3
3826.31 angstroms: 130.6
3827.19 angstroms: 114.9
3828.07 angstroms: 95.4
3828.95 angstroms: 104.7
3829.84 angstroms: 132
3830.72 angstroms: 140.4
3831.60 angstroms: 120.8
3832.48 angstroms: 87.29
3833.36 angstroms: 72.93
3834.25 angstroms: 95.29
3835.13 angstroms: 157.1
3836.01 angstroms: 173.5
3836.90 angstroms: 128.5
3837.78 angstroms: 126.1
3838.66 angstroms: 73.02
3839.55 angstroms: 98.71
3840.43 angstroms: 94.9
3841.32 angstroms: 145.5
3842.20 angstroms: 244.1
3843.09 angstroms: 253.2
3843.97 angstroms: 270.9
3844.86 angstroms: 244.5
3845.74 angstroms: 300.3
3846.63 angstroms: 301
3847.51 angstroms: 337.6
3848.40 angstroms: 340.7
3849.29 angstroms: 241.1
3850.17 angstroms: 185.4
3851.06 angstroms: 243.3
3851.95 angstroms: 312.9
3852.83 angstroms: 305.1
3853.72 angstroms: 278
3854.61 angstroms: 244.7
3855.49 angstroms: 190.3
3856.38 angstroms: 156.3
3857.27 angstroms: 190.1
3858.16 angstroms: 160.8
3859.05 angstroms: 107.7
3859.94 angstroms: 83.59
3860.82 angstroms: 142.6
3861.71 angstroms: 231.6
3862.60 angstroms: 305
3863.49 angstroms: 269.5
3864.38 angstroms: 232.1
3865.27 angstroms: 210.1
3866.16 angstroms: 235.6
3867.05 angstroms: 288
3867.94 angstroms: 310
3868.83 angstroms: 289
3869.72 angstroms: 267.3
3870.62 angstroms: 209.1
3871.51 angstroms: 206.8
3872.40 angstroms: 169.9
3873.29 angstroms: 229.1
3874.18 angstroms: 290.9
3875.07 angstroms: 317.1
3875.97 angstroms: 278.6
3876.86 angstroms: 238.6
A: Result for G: -0.70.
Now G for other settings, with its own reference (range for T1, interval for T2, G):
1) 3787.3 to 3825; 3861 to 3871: -1.61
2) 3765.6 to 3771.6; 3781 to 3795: -1.02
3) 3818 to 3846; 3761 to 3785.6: -0.22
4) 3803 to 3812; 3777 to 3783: -0.77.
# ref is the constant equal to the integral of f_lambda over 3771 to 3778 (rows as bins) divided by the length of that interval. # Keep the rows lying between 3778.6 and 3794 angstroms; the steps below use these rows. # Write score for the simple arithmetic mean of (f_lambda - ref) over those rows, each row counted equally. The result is -37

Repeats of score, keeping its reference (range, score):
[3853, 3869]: -134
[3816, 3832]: -206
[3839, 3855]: -105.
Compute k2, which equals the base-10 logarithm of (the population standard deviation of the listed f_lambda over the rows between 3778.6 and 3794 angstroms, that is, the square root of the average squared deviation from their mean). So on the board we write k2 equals 1.88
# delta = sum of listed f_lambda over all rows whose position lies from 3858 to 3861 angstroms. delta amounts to 495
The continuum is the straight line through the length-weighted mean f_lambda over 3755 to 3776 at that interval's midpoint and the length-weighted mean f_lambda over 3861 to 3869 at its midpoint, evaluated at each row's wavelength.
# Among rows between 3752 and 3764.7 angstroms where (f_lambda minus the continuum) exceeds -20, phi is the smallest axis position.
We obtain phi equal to 3752.15 angstroms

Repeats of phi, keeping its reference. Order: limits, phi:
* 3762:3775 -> 3762.53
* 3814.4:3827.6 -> 3818.39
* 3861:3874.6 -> 3862.60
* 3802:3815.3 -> 3802.60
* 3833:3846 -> 3842.20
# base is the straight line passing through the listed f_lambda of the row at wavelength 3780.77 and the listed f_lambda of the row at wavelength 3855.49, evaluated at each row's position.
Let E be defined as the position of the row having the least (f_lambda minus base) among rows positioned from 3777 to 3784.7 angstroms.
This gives 3778.16 angstroms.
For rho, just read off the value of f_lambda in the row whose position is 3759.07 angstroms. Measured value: 168.1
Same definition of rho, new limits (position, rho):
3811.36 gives 329.3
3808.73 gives 315.7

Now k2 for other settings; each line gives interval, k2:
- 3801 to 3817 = 1.93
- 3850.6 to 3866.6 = 1.82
